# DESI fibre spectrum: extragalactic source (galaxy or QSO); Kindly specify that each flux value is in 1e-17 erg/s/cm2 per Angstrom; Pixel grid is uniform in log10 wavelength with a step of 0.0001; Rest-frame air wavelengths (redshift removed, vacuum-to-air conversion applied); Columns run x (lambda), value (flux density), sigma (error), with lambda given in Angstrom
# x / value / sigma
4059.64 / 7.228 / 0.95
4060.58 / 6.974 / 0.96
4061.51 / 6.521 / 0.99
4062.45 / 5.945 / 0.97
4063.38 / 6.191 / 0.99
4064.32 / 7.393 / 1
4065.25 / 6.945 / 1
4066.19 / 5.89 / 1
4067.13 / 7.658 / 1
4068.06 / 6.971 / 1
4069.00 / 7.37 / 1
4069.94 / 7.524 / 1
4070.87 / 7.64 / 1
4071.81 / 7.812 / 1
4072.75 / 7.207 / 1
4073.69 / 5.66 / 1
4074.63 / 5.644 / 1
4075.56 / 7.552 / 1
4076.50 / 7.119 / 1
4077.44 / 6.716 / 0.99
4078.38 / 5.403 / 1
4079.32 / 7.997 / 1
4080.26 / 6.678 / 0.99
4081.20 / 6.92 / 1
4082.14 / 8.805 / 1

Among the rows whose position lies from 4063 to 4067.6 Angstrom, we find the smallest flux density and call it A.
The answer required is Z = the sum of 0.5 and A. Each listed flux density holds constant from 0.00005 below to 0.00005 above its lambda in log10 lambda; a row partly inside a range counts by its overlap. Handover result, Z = 6.39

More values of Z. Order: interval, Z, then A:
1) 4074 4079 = 5.90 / 5.403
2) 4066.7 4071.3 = 7.47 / 6.971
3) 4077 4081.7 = 5.90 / 5.403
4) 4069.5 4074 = 6.16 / 5.66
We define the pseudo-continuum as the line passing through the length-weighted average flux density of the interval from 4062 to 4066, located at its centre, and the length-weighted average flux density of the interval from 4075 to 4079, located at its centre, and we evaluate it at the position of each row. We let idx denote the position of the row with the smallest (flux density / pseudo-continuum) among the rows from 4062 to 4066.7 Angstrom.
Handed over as 4066.19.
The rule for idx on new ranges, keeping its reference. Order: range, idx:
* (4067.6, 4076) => 4074.63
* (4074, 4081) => 4078.38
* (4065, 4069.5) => 4066.19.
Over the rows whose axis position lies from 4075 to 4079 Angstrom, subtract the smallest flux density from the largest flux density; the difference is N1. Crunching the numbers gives 2.1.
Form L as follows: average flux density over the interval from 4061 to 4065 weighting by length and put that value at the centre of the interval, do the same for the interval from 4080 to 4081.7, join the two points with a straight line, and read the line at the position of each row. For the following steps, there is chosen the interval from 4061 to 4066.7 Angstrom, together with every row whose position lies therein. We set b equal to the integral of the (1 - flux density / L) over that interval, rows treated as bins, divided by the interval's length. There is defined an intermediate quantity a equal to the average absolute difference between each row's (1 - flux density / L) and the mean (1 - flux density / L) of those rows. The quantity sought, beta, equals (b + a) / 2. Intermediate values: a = 0.072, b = 0.011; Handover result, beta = 0.04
